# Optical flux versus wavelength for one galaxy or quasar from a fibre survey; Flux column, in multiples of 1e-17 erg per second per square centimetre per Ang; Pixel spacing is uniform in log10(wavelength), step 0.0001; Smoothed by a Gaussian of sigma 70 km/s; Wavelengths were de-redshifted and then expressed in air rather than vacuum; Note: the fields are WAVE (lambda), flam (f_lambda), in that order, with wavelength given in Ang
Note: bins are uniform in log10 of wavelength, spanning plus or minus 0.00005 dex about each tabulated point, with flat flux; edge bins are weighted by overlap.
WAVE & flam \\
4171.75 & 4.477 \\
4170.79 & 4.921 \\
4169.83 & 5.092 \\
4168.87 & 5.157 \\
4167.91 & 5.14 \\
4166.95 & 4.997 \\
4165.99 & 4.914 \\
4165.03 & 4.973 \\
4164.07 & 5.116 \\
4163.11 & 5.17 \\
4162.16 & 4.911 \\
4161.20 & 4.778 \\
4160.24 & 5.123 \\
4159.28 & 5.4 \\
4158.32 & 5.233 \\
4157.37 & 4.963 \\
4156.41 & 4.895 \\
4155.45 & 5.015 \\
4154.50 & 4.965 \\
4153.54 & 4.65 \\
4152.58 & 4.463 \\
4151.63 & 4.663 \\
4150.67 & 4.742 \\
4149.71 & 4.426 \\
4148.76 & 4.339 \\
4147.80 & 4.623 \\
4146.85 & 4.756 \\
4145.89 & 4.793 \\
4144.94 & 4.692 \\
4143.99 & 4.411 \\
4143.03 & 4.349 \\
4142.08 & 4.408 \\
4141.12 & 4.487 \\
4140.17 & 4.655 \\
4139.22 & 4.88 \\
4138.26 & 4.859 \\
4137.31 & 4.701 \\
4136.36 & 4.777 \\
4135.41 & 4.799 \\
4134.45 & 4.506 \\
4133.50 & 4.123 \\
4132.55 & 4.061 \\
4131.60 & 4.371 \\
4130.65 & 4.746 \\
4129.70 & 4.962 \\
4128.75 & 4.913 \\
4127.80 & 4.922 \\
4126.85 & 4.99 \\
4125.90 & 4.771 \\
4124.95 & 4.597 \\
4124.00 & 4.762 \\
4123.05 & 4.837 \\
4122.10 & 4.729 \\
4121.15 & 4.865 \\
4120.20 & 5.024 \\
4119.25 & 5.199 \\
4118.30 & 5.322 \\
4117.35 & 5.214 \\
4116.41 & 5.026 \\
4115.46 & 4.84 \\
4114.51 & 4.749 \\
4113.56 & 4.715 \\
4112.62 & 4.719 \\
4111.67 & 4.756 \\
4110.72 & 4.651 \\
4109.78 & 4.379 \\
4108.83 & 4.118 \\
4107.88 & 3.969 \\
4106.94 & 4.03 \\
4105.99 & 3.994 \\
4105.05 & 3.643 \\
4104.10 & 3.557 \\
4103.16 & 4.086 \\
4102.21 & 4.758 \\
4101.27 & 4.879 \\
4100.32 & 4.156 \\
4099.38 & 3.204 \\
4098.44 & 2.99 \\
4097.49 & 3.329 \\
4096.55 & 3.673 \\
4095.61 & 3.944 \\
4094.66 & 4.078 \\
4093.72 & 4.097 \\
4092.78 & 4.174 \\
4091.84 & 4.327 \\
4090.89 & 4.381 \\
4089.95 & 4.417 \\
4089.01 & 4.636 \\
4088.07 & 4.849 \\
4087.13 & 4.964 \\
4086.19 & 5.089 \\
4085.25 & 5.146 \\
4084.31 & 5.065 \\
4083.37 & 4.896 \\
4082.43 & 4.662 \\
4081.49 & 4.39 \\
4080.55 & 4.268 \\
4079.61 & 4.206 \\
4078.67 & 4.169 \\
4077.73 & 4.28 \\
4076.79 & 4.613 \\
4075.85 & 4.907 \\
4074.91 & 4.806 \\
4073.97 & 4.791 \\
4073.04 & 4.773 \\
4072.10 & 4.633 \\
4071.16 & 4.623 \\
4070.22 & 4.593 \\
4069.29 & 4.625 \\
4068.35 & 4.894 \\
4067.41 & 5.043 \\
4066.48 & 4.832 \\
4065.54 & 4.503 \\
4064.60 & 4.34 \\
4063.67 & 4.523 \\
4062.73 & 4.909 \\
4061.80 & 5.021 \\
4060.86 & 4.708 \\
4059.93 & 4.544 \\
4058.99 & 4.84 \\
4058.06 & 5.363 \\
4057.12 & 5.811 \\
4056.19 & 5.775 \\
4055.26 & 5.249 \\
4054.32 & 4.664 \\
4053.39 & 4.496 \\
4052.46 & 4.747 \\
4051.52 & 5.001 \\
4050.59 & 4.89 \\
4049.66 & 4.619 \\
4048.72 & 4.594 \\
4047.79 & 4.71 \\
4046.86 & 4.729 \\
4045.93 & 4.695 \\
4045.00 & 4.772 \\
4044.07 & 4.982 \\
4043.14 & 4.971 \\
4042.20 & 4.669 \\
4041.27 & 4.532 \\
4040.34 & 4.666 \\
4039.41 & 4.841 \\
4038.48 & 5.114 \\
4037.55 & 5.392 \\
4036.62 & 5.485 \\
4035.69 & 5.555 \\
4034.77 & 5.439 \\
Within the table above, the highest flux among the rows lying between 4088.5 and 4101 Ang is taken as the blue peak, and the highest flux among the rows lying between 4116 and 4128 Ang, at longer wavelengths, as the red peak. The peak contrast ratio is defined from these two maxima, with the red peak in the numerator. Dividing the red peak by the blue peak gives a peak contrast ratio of 1.15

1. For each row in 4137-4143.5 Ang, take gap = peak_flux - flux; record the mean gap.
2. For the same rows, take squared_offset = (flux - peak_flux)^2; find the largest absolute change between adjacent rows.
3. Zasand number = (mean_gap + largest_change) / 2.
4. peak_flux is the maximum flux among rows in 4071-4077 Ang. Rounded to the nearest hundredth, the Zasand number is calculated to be 0.20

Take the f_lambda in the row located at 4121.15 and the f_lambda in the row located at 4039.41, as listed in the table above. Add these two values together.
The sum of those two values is 9.71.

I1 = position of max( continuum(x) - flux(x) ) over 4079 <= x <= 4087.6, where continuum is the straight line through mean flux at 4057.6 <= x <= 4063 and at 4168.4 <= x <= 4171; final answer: 4079.61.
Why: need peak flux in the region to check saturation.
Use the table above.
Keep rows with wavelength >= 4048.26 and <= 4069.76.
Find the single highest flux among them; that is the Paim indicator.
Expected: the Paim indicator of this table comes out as 5.811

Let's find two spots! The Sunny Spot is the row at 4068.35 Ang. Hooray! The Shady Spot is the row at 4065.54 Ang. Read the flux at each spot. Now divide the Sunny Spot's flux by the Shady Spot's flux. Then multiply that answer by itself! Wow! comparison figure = 1.2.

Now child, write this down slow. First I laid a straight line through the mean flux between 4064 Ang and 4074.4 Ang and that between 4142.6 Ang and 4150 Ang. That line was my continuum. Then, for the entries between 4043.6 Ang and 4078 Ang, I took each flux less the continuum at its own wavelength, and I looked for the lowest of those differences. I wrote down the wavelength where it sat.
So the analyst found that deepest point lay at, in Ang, 4077.73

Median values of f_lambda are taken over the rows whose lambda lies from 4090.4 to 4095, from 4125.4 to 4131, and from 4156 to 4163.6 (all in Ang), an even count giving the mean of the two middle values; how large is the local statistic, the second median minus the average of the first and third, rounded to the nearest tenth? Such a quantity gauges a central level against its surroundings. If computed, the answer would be 0.3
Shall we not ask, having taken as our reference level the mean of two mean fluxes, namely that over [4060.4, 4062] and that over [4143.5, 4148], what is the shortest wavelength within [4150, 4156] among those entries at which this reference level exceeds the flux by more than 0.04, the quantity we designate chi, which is 4151.63 Ang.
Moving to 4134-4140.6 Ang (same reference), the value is 4134.45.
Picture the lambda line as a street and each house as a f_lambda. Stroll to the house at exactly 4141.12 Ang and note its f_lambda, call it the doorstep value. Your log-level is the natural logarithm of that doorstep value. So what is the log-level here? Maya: 1.50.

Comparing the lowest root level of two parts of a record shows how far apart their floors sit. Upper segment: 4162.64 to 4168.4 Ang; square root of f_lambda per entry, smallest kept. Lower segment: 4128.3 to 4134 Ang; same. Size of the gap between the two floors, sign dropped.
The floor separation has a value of 0.20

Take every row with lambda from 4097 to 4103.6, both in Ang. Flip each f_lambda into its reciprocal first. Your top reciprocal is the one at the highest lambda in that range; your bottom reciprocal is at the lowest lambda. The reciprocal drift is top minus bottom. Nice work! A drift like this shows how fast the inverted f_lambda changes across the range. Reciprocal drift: -0.056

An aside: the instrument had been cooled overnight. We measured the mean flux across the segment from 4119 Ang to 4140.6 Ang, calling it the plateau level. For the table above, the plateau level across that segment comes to 4.74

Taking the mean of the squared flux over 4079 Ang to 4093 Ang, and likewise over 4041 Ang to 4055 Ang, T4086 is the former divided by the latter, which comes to 0.96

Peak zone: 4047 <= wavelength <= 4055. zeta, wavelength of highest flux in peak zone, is 4051.52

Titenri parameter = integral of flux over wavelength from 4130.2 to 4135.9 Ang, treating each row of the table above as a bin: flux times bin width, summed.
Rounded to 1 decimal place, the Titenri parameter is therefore 25.3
